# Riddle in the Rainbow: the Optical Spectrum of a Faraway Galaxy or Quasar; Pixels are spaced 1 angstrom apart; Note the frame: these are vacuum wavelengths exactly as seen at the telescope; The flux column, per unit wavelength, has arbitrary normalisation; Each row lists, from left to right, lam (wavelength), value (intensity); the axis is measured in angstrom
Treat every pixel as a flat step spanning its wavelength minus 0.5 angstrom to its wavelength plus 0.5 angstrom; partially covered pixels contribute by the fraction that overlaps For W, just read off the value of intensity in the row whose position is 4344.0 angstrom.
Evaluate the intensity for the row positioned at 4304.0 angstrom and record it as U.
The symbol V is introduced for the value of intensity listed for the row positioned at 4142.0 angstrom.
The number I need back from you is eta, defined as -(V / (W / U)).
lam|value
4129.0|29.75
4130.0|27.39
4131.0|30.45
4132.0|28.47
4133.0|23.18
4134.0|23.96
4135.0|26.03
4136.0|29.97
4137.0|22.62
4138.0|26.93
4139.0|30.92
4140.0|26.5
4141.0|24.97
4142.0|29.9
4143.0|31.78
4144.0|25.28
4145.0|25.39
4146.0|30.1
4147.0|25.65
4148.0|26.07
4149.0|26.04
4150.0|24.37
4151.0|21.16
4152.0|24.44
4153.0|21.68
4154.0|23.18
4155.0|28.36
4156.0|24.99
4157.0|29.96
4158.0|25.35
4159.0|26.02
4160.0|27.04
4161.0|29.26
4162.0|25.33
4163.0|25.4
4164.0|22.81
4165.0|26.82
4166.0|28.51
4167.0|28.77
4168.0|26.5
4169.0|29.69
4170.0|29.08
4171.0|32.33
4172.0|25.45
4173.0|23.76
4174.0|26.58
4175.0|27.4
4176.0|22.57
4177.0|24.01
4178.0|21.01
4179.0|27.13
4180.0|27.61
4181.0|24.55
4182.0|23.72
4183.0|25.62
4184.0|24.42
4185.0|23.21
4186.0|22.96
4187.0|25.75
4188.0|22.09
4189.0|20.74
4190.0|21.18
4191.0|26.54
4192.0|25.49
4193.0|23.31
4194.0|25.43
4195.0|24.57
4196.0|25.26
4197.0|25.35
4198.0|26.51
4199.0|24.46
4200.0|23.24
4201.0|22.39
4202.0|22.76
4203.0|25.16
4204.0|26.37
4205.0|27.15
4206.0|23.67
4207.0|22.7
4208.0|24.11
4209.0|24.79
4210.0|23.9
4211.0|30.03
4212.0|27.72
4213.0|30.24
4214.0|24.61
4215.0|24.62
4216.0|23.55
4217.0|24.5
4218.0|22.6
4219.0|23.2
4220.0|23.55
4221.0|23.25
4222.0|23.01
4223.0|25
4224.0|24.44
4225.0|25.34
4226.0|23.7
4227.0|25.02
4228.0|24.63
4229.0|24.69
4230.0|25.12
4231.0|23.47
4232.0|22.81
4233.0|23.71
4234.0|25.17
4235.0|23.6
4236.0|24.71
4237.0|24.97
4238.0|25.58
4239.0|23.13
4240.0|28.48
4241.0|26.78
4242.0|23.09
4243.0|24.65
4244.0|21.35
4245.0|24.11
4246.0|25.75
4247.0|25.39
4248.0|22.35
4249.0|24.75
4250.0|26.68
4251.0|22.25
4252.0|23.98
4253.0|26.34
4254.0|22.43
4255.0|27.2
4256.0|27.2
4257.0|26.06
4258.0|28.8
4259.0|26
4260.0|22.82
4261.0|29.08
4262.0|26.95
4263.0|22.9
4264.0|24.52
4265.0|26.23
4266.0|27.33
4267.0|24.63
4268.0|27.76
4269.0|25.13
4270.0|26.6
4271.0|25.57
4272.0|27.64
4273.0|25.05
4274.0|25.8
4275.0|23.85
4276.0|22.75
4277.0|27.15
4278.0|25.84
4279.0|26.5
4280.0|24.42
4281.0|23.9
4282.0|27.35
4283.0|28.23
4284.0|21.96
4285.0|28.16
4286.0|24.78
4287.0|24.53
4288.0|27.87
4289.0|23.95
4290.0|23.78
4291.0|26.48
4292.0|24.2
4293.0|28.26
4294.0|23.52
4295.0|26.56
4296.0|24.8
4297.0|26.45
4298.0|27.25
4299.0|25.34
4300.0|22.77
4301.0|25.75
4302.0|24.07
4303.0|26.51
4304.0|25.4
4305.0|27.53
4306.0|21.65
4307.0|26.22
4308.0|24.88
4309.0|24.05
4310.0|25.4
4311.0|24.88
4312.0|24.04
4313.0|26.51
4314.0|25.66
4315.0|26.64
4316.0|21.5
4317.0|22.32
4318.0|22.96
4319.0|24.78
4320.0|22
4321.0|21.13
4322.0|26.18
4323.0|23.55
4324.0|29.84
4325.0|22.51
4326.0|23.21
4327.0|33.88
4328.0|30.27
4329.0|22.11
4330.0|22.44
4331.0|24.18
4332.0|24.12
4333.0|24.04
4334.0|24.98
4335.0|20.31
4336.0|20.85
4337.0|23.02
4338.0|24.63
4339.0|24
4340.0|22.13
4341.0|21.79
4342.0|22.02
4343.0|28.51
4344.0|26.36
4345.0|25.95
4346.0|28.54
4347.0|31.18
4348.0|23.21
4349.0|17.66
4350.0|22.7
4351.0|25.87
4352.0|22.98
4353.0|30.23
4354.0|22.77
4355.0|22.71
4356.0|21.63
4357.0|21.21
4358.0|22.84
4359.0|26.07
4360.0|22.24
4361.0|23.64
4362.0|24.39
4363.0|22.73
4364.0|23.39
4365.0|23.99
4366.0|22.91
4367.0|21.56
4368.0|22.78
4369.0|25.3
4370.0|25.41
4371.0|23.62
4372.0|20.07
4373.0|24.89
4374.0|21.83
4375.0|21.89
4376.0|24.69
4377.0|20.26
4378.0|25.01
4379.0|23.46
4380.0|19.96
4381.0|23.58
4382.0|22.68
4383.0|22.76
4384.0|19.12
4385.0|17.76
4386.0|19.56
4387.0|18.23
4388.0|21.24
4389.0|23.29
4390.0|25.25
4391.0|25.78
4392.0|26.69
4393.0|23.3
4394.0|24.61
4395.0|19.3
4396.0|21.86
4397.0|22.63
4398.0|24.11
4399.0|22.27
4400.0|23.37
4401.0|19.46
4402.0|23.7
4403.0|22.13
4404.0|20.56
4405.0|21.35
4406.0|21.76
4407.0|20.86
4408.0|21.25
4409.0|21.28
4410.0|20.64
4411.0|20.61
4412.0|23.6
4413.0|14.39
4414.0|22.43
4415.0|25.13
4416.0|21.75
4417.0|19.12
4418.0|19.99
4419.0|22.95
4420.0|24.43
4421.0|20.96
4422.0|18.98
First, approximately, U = 25.4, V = 29.9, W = 26.36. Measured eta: -29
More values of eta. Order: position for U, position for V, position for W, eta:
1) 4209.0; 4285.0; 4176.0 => -31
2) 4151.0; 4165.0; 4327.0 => -17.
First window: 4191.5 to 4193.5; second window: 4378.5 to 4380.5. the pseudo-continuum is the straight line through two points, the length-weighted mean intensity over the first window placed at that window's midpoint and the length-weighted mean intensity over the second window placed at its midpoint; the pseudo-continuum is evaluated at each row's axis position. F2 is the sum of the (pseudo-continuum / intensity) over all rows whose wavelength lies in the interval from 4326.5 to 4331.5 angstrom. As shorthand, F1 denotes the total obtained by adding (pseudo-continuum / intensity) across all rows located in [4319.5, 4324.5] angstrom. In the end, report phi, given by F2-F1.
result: -0.32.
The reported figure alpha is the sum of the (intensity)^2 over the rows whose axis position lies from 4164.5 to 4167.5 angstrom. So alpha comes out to 2360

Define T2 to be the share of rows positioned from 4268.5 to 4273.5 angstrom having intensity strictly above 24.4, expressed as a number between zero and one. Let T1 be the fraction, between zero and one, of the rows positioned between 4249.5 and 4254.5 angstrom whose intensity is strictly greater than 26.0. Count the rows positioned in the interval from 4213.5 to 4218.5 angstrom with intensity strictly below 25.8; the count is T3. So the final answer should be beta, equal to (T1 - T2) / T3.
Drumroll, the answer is -0.12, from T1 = 0.40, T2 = 1.0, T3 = 5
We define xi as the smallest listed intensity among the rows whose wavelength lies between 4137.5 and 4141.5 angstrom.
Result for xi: 24.97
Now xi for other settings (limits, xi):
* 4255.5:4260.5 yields 22.82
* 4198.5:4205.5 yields 22.39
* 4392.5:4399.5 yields 19.3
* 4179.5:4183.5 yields 23.72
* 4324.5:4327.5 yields 22.51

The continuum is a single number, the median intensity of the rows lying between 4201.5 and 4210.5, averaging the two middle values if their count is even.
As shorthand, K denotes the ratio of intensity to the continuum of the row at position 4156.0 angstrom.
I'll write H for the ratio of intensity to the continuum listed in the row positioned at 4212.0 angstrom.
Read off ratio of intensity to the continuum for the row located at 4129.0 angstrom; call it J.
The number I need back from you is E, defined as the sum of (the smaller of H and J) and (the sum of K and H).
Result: 3.34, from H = 1.15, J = 1.23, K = 1.04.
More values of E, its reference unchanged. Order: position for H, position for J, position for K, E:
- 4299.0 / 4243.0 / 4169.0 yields 3.30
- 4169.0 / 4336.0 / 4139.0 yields 3.38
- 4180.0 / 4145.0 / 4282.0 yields 3.33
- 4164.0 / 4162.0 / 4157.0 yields 3.13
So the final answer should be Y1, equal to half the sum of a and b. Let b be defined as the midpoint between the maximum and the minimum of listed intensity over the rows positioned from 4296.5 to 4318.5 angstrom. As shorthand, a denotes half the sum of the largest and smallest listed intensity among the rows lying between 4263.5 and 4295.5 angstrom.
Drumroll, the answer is 24.8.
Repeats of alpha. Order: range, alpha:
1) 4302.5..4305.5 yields 2106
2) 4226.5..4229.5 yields 1842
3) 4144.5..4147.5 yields 2209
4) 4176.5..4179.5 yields 1754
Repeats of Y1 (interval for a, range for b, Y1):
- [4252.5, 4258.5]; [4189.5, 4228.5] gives 25.7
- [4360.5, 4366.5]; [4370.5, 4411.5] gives 22.9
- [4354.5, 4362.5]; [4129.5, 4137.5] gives 25.1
